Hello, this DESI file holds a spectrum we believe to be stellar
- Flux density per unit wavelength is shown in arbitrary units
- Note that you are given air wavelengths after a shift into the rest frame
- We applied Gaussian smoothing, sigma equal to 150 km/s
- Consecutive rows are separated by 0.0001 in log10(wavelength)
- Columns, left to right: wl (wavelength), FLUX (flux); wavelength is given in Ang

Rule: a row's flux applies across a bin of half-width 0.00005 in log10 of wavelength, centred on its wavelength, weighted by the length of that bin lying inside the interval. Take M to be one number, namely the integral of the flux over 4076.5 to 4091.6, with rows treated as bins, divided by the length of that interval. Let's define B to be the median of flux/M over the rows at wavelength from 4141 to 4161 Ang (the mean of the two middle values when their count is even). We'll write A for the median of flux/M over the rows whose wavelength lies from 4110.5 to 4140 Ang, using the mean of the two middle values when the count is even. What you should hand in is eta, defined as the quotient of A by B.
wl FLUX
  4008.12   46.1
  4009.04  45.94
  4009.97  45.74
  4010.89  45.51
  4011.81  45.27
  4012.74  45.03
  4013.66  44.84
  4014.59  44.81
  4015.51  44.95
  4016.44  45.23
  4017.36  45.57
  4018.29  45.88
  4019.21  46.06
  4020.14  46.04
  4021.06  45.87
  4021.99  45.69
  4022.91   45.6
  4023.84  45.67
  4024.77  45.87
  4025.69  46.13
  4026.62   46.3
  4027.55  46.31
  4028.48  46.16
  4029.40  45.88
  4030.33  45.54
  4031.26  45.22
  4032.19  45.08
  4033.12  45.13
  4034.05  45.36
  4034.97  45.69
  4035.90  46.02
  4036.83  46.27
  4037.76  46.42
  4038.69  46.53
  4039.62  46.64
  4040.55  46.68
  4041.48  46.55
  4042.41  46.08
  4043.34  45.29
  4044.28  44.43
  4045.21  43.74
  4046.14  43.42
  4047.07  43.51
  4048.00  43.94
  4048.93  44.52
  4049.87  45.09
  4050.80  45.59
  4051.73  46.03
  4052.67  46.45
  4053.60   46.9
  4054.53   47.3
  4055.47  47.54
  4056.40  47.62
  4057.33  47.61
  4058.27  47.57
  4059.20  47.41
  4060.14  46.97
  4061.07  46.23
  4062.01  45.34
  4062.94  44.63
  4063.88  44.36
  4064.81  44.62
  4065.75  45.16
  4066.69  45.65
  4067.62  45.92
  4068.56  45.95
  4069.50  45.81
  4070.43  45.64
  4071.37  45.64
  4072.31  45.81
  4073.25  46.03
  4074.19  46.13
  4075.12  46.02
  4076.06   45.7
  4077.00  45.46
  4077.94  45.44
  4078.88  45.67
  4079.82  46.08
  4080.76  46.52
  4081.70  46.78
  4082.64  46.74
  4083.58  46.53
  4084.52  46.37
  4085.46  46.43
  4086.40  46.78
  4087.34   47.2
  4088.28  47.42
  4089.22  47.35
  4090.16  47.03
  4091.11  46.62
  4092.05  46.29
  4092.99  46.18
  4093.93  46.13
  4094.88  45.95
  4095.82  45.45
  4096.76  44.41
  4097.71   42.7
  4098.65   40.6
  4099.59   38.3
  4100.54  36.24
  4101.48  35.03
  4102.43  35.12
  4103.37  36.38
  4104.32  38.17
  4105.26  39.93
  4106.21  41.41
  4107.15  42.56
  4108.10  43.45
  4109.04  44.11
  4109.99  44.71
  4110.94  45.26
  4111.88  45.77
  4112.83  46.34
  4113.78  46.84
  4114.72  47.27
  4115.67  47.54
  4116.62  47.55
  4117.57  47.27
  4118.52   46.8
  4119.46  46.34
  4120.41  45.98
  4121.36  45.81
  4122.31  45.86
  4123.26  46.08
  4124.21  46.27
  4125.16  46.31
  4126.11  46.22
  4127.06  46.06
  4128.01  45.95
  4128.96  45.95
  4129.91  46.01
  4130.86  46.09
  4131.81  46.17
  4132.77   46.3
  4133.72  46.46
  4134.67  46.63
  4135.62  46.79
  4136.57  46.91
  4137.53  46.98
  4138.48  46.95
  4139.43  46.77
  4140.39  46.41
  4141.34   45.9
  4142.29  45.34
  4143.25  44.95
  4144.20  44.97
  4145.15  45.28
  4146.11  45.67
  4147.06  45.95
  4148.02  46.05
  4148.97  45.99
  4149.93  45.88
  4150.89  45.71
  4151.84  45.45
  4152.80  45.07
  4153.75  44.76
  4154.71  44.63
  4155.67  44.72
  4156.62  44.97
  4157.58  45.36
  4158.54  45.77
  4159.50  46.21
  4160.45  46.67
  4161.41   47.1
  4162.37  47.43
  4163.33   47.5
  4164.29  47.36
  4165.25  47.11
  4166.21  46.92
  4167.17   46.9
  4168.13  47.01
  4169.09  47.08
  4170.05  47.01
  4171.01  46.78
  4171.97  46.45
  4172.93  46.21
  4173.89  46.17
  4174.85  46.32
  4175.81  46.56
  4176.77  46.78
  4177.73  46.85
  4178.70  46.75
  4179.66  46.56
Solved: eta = 1.019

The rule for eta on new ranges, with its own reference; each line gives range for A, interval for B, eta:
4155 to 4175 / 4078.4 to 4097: 1.007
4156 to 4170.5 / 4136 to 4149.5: 1.023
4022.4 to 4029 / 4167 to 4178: 0.986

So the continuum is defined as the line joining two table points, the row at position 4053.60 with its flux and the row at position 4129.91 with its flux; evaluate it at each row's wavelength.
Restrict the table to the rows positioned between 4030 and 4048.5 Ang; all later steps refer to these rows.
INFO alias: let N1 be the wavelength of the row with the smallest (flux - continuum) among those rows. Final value 4046.14 Ang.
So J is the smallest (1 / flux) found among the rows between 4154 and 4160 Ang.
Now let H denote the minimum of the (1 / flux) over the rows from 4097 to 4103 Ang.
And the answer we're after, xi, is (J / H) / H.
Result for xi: 39.5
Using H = 0.0234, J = 0.0216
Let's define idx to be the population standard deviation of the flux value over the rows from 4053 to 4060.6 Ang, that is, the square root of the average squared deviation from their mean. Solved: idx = 0.3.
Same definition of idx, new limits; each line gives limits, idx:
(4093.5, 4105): 4.2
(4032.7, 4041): 0.5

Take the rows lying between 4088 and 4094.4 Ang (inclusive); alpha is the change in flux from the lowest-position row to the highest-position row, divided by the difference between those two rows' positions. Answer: -0.23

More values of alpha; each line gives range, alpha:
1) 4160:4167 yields 0.04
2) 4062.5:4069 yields 0.23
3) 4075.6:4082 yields 0.19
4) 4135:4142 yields -0.16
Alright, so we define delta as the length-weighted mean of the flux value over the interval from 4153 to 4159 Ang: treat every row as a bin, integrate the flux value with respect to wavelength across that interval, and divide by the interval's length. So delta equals 45.0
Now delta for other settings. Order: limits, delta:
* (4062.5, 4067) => 44.8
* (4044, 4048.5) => 43.9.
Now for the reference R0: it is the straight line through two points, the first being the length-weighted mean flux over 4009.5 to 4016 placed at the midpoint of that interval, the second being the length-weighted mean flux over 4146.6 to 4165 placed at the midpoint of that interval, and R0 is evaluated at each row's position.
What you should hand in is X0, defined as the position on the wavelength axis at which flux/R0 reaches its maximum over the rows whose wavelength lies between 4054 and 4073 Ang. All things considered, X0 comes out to 4056.40 Ang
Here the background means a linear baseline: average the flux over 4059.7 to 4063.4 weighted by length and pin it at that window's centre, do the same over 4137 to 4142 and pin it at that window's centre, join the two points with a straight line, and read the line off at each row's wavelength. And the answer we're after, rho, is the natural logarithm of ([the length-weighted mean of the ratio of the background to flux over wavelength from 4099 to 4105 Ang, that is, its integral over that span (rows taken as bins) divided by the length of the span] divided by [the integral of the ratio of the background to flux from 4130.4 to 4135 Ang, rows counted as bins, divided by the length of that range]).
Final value 0.228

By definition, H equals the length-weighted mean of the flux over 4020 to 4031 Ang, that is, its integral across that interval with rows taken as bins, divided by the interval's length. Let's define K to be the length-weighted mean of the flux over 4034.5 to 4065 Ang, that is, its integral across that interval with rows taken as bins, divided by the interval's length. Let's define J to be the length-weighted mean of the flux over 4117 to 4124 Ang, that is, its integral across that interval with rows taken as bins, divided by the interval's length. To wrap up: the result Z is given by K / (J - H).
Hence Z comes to 114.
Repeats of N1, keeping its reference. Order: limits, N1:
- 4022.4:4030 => 4022.91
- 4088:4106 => 4101.48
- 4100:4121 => 4101.48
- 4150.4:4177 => 4154.71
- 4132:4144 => 4143.25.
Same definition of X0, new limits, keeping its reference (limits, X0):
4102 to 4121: 4116.62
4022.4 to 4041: 4040.55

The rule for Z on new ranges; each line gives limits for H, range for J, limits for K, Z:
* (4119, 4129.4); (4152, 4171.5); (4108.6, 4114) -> 195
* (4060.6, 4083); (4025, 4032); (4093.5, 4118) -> 229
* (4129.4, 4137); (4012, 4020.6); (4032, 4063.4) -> -42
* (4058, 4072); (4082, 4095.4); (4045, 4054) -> 51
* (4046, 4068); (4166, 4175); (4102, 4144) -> 53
